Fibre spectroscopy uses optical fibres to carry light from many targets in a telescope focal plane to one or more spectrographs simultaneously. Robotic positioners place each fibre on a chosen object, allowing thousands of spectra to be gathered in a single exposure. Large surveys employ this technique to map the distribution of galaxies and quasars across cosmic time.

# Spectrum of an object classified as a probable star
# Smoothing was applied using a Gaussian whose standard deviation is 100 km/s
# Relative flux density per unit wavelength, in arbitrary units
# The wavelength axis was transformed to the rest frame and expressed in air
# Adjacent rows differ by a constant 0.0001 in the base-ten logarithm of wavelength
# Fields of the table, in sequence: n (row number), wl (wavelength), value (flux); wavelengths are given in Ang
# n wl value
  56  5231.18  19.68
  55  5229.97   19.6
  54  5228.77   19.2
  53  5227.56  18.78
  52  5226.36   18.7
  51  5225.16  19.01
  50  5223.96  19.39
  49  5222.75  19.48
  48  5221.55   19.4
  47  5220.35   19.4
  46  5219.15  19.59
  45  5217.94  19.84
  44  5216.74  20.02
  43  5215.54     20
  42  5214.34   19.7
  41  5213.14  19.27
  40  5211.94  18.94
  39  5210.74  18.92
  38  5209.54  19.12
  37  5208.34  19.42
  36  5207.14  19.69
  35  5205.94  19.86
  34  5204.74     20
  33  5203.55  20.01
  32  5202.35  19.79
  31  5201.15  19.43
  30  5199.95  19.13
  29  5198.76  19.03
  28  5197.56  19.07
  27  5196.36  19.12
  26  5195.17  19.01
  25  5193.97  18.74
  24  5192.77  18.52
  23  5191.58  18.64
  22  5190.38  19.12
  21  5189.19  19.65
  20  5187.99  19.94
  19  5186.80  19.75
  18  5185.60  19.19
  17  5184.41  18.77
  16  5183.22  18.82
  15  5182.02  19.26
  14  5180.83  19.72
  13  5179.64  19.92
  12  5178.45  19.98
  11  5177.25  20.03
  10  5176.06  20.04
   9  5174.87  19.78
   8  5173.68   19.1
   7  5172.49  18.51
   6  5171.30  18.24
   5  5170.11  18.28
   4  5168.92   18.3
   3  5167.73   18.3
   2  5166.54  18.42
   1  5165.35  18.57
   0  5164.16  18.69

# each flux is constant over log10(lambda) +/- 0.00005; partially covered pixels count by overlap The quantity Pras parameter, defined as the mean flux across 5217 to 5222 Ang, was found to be 19.6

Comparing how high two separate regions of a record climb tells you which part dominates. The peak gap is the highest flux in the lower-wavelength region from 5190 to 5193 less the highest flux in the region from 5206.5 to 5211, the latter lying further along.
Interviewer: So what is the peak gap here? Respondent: -0.57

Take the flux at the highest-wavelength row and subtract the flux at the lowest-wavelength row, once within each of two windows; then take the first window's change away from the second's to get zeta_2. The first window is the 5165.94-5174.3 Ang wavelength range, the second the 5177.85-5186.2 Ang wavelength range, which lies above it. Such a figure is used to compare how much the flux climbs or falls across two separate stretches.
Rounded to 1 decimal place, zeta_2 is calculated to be -1.5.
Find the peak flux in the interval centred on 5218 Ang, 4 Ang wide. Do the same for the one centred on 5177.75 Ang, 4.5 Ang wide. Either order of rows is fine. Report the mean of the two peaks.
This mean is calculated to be 20.0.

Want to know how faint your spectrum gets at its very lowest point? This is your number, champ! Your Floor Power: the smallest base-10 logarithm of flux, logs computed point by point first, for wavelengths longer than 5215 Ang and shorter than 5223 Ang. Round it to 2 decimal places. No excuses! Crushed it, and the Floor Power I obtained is 1.29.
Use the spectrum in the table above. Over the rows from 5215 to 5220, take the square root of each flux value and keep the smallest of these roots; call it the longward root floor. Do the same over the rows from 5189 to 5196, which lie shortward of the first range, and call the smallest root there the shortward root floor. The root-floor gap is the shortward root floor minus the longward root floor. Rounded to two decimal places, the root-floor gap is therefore -0.12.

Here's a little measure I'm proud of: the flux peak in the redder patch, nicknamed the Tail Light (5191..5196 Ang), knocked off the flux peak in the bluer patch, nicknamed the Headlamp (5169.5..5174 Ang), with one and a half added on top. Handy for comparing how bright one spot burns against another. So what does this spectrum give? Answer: 1.59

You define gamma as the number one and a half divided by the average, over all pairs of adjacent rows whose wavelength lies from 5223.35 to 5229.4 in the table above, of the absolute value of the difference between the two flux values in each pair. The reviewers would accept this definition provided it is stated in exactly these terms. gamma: 5.0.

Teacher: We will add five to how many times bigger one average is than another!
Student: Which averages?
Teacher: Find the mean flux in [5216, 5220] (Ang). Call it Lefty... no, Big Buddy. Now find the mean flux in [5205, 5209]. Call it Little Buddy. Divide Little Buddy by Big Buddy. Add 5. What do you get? 5.99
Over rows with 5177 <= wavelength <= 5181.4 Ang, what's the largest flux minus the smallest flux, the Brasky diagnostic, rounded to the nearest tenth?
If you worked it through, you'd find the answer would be 0.3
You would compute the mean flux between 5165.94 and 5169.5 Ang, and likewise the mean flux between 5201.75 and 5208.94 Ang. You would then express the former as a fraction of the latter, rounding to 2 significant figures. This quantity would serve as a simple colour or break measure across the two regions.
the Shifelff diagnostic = 0.93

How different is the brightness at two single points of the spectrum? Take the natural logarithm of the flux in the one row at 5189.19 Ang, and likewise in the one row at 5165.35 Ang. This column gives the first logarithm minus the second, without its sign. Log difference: 0.06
